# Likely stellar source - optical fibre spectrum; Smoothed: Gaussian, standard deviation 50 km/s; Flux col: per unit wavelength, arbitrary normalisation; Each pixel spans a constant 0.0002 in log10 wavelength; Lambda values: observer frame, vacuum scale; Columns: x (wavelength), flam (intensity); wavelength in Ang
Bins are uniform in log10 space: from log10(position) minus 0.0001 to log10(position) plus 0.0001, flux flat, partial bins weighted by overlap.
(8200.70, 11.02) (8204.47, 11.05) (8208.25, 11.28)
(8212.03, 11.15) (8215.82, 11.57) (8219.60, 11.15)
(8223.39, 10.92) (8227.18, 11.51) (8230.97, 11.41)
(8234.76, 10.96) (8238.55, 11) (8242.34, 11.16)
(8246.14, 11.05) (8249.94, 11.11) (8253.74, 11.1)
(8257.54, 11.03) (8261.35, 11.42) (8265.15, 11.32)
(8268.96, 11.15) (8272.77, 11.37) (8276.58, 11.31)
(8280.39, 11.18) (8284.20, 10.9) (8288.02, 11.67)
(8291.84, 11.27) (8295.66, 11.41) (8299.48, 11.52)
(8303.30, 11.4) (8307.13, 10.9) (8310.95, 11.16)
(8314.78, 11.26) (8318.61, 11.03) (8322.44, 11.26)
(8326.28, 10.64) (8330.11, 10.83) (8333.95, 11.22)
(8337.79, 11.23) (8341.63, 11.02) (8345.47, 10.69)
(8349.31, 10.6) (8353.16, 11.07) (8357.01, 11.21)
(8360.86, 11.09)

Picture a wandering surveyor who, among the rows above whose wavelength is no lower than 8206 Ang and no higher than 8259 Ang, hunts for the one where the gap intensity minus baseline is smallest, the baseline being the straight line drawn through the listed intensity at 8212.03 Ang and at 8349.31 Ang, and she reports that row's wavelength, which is 8223.39 Ang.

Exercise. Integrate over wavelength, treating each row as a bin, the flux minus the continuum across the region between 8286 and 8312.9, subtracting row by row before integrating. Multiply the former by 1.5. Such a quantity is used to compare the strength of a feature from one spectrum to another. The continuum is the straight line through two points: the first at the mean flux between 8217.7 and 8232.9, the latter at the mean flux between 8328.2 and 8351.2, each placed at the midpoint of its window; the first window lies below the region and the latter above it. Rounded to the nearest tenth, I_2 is 11.6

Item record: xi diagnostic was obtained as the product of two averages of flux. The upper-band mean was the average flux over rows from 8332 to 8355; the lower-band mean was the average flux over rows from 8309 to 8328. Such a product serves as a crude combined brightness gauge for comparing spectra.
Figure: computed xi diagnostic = 121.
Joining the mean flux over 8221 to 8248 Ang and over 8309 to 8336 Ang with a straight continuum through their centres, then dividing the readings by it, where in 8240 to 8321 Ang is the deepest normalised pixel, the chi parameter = 8284.20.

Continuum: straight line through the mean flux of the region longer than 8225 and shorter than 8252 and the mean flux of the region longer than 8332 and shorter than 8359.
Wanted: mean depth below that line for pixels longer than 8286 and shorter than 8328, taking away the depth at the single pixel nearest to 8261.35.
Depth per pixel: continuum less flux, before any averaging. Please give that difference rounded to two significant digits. 0.12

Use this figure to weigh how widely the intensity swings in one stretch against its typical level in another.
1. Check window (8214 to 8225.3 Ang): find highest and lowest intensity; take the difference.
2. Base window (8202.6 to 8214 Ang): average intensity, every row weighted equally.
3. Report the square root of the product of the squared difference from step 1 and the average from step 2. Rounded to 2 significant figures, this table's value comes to 2.2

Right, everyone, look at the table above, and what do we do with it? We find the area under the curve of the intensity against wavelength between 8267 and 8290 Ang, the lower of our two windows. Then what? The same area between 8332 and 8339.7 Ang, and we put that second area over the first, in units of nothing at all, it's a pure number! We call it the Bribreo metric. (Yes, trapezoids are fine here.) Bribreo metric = 0.3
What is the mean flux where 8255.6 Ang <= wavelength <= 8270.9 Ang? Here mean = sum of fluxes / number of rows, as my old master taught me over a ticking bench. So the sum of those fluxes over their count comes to 11.23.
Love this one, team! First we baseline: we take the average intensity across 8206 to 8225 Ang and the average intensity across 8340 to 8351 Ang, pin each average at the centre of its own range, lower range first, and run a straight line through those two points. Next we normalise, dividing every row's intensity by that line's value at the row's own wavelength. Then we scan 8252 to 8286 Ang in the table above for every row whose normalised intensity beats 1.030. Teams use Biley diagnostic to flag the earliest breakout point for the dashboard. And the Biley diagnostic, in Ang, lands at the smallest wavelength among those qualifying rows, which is 8261.35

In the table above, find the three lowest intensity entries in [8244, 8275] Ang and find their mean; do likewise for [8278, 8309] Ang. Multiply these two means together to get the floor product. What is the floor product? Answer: 122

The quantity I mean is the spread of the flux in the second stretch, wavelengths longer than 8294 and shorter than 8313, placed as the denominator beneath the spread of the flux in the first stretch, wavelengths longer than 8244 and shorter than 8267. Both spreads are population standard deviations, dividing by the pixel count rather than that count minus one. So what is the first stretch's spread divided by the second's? 0.65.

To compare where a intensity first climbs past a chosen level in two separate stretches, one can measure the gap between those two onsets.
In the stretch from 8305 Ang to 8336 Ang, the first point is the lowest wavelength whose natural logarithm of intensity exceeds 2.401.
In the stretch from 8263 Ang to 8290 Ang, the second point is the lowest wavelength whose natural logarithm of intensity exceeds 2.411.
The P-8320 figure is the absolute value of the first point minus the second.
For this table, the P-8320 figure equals 45.8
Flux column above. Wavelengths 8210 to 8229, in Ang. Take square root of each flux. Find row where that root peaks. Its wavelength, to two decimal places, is 8215.82 Ang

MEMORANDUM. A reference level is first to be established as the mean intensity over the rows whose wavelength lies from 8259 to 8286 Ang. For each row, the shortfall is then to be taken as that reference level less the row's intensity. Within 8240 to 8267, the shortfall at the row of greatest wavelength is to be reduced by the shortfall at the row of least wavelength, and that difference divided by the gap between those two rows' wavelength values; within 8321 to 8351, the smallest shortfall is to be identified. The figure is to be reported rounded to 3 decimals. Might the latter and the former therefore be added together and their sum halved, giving -0.016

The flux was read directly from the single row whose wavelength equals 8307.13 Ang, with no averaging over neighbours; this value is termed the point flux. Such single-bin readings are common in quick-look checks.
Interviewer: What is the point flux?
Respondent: 10.9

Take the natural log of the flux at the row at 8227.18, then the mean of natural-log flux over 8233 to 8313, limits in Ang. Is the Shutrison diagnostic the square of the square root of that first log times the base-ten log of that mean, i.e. 0.936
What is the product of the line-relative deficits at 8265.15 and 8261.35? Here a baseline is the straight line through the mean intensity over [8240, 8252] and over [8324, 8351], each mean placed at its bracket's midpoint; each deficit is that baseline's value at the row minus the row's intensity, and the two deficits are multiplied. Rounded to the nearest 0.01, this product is 0.09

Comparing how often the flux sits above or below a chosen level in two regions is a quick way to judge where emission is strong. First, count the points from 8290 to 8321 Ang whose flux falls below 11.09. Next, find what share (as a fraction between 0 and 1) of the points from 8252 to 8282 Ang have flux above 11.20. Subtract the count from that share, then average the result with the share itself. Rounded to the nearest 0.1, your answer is -0.5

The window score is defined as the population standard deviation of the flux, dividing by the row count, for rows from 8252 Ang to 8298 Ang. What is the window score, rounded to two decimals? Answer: 0.20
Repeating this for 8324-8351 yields 0.25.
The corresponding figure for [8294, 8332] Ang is 0.27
